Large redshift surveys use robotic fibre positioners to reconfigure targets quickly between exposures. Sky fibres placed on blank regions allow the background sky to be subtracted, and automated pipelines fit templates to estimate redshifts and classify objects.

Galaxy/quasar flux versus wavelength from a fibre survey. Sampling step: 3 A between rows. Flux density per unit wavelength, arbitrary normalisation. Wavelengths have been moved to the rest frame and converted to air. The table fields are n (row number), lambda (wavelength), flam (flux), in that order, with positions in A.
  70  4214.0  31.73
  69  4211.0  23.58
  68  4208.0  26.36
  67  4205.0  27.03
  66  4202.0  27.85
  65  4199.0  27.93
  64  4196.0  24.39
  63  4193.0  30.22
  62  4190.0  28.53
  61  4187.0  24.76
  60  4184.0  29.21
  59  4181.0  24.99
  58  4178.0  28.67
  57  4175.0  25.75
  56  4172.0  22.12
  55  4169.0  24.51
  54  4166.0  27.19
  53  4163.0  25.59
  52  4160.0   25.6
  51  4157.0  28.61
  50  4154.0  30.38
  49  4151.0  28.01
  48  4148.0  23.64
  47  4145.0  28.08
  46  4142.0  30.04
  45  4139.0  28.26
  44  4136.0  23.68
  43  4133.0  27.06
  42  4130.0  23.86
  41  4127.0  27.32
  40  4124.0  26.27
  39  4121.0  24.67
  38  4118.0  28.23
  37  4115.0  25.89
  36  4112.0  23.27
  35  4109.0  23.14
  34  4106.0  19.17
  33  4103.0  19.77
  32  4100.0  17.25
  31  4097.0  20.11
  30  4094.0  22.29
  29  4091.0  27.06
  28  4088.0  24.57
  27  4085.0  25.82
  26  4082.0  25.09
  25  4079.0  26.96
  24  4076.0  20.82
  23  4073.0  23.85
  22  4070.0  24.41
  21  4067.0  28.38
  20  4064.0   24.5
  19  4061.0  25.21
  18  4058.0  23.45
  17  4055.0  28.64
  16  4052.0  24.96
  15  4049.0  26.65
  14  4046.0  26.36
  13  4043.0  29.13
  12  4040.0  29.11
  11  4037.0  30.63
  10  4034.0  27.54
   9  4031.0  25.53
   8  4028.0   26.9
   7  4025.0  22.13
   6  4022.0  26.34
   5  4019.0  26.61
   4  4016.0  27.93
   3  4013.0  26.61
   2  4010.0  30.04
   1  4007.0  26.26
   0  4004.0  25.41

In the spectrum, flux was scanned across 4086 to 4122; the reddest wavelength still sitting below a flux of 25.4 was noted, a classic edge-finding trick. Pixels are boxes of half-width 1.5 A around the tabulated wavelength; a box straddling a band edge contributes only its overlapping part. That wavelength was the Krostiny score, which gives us 4121.0 A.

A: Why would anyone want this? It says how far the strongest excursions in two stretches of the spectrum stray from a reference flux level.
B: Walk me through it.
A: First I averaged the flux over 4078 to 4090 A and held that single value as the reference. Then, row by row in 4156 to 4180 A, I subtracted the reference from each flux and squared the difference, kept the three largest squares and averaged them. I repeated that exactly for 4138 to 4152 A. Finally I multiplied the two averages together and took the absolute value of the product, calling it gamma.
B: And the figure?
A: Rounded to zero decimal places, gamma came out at 111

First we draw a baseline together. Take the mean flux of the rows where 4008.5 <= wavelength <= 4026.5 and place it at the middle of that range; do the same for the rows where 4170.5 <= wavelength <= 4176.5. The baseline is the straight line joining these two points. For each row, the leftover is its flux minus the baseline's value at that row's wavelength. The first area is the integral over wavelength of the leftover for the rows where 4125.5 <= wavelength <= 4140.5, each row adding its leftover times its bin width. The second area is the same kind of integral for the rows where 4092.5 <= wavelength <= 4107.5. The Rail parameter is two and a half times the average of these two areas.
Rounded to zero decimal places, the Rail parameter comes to -76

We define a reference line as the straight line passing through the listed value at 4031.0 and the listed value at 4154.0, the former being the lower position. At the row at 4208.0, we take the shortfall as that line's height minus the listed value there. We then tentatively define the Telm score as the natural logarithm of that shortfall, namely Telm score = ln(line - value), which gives 1.8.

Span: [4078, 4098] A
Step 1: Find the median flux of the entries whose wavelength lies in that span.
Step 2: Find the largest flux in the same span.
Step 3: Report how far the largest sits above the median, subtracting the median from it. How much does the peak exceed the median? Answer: 2.0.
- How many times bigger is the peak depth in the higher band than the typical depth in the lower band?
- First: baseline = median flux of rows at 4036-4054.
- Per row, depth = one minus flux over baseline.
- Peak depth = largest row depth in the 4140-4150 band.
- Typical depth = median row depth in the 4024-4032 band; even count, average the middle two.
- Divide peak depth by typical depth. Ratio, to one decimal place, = 1.8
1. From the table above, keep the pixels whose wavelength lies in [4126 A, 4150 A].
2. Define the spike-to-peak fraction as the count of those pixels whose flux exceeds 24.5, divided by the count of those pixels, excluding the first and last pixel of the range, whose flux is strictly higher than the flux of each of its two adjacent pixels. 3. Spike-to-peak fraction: 2.5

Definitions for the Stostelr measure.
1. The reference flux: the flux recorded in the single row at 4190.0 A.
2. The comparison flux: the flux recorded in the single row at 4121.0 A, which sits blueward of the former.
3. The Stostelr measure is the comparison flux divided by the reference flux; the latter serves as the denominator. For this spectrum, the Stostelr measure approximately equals 0.86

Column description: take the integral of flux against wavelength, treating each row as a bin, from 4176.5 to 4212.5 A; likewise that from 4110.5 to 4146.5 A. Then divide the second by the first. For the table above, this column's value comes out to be 0.98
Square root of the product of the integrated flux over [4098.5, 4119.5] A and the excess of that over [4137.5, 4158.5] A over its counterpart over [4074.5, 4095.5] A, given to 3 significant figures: 186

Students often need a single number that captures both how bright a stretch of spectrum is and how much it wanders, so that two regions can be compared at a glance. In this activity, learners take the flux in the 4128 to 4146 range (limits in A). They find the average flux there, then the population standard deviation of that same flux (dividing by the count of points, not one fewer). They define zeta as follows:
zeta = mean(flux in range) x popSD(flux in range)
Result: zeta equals 62.6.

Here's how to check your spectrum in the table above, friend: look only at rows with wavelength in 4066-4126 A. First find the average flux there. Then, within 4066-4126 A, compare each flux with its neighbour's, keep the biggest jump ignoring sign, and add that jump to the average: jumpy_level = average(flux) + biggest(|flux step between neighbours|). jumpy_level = 30.0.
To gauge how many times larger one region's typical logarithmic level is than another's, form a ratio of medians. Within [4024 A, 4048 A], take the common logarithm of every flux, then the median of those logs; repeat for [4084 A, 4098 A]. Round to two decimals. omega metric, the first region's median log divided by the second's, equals 1.03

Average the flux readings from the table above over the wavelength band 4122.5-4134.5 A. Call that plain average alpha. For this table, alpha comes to 26.1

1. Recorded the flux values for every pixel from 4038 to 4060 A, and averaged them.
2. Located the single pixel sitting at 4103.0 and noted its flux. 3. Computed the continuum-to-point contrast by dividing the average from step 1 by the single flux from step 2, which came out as 1.36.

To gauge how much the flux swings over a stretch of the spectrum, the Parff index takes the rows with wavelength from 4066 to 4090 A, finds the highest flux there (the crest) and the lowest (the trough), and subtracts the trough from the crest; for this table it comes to 7.6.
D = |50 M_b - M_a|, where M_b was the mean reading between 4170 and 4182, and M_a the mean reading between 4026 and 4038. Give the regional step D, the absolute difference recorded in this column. 1241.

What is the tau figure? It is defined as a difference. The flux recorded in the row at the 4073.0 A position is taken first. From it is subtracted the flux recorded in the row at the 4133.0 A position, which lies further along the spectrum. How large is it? -3.2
